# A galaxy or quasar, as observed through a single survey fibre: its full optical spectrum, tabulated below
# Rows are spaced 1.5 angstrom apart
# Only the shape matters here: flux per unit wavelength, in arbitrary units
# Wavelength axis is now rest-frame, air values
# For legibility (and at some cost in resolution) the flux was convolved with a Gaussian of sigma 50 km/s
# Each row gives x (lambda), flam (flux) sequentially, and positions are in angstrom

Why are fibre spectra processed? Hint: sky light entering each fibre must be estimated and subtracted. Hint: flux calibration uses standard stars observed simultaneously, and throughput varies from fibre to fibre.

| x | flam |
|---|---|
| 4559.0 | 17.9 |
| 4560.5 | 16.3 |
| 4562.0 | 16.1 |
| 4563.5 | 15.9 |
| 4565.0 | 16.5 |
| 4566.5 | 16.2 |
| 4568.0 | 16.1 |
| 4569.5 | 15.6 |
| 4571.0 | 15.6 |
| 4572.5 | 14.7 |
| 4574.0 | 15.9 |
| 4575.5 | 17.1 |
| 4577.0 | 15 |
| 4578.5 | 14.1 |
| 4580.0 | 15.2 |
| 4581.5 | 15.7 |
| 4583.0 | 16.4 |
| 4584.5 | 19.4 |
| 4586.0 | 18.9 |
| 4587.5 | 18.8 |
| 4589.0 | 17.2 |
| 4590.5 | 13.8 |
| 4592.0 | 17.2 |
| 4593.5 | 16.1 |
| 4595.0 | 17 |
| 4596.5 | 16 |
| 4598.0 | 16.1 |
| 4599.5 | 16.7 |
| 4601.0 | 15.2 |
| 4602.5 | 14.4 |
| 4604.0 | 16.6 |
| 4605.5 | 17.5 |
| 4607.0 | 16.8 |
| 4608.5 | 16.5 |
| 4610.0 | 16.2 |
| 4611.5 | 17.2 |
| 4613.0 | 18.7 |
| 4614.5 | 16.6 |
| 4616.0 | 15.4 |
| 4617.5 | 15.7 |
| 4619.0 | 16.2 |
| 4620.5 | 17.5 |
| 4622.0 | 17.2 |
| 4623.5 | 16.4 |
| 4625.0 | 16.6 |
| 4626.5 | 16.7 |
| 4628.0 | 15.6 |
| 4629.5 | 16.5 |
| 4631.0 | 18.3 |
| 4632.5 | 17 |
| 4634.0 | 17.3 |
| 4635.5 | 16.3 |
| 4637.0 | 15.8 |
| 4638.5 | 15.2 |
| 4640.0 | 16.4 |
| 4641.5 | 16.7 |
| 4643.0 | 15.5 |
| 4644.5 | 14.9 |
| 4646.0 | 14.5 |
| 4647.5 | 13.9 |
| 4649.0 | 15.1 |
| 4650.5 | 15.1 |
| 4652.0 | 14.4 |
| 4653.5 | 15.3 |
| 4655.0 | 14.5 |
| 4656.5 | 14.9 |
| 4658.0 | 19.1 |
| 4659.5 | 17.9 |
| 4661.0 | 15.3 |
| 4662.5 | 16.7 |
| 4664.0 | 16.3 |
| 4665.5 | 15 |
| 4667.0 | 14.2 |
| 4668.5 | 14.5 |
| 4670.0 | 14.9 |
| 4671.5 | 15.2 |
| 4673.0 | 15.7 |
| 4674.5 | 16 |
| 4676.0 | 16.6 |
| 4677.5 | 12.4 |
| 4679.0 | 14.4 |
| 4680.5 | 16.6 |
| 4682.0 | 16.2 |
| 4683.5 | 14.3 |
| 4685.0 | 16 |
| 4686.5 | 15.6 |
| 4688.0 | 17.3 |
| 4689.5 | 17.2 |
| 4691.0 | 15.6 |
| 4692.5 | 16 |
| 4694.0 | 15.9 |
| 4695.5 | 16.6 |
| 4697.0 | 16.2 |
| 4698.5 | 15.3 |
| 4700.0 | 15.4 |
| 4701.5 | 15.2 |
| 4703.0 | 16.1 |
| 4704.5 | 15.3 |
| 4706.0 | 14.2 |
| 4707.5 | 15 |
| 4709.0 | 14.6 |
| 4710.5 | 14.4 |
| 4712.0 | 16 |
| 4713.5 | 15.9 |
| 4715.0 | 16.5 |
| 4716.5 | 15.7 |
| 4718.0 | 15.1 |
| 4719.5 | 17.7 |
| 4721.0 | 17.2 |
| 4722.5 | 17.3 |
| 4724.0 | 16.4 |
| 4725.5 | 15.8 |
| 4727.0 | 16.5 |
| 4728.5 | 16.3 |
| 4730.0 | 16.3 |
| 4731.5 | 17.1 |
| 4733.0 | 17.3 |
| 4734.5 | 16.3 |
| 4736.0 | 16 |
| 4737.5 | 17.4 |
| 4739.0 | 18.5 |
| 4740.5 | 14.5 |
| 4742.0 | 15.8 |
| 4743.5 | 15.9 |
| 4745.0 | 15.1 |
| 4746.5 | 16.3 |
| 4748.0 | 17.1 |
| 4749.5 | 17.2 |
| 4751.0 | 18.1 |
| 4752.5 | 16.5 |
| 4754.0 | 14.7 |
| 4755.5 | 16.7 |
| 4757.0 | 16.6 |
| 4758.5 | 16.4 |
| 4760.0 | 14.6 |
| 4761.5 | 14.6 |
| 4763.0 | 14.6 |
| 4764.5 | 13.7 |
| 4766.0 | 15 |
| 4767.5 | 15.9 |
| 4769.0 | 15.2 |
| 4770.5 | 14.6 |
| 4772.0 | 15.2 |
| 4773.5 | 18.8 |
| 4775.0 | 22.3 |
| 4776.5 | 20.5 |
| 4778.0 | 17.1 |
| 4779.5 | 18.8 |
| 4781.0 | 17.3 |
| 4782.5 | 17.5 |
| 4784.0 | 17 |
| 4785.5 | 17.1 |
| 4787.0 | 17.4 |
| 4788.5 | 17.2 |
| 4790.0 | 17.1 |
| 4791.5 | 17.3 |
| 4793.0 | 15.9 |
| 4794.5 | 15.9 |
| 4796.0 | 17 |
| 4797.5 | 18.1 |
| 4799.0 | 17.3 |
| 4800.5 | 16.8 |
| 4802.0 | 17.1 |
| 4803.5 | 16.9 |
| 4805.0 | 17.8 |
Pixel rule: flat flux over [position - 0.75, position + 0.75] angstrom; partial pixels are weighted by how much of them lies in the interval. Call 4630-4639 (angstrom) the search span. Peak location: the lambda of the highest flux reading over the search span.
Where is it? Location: 4631.0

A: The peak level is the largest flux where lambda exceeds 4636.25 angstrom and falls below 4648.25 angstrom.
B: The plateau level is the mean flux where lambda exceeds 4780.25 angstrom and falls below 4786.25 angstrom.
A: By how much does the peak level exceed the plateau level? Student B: -1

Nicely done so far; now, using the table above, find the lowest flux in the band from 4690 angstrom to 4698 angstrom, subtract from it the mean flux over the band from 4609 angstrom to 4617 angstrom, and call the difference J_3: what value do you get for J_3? -1.2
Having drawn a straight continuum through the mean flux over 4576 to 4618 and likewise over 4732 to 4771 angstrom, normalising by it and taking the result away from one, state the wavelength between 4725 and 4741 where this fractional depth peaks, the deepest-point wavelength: 4740.5 angstrom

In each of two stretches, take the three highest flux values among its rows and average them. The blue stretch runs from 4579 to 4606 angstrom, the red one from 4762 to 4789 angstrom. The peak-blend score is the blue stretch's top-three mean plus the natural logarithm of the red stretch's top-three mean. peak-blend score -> 22.1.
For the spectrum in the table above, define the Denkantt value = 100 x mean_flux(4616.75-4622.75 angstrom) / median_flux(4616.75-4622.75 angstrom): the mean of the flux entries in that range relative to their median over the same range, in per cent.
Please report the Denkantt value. 100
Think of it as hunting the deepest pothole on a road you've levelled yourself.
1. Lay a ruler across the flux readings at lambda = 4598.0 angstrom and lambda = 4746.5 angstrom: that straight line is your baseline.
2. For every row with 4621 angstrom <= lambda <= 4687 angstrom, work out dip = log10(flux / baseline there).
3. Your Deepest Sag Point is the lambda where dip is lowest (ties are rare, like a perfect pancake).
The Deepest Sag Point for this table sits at 4677.5 angstrom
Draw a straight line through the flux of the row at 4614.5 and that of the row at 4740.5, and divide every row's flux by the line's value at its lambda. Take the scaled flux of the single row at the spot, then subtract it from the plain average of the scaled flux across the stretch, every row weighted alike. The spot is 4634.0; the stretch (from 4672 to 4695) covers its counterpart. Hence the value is -0.045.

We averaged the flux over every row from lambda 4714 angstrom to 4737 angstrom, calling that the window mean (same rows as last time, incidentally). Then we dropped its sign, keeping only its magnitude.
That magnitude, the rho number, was 16.5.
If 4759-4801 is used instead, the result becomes 16.8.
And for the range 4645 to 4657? 14.7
